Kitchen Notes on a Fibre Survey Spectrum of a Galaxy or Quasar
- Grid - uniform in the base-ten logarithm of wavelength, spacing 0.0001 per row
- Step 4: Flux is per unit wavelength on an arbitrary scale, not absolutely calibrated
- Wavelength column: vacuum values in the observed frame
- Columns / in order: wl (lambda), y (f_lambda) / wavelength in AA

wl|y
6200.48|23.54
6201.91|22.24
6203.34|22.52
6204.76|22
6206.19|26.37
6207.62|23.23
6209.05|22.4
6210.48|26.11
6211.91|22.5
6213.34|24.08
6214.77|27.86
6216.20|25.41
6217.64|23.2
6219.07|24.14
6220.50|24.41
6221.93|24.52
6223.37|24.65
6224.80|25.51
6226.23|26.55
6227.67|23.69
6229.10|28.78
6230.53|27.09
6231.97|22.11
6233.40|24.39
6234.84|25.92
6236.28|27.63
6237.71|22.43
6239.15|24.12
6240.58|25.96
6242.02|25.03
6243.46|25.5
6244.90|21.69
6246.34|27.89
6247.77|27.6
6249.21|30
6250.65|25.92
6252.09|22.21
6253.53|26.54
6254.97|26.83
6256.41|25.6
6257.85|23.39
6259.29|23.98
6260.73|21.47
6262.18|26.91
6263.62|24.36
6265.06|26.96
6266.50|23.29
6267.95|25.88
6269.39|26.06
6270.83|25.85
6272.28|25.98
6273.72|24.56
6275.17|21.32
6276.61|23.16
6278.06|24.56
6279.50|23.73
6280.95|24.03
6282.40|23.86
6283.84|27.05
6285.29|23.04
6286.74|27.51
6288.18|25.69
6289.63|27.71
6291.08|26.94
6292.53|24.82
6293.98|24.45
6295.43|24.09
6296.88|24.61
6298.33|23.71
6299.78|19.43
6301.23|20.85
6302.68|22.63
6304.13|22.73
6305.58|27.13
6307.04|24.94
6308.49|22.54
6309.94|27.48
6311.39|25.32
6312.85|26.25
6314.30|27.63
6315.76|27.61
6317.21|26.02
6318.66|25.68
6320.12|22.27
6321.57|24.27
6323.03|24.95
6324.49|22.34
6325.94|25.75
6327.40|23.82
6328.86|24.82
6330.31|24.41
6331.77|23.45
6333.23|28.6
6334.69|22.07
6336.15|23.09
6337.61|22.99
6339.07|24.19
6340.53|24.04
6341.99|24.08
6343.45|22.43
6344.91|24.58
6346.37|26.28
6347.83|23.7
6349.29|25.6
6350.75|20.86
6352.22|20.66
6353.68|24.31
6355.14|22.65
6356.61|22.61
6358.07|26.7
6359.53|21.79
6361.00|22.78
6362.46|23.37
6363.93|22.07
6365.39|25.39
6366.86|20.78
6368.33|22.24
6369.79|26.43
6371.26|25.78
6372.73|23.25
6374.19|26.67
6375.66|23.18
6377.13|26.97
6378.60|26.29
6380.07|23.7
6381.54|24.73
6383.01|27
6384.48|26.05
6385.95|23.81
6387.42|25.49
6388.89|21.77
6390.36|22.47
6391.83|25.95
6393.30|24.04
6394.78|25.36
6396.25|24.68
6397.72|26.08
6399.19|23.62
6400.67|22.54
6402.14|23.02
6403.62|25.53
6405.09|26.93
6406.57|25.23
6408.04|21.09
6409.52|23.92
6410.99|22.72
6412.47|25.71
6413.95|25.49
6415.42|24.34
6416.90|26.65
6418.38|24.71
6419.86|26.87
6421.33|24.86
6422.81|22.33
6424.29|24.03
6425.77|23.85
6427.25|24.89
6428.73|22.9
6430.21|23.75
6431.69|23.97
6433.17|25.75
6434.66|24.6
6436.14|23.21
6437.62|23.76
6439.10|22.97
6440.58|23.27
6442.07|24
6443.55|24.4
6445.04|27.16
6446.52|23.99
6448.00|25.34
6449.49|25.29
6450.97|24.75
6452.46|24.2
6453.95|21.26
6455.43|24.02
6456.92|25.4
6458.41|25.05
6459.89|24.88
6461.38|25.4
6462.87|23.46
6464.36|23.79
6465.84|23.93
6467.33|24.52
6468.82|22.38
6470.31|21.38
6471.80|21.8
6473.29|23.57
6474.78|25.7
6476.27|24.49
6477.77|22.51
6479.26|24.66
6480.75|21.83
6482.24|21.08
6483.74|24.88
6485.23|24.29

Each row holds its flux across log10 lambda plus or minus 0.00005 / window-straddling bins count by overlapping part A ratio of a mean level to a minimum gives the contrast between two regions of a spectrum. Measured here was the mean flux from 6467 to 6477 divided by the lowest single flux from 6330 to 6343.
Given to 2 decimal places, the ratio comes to 1.06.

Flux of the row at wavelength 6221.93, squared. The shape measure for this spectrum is 601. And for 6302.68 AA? 512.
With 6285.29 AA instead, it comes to 531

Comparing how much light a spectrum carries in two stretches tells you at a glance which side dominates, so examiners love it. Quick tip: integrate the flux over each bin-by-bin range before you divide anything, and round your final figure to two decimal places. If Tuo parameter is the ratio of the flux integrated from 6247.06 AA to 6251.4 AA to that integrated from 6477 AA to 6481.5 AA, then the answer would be 1.17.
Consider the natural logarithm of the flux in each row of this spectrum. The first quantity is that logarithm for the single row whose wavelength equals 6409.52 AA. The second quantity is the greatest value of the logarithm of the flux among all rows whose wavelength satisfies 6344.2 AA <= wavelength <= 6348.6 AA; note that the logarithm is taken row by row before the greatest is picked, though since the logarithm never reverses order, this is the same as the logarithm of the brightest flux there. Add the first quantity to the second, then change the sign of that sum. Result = -6.44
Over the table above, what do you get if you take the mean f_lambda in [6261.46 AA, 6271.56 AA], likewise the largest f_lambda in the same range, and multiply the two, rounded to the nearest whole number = 691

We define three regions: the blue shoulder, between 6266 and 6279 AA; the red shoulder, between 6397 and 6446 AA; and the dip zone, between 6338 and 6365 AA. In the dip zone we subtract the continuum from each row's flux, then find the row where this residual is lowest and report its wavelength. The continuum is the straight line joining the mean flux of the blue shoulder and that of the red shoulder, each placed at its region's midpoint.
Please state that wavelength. 6352.22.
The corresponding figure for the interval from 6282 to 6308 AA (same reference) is 6299.78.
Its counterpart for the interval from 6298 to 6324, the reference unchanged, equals 6299.78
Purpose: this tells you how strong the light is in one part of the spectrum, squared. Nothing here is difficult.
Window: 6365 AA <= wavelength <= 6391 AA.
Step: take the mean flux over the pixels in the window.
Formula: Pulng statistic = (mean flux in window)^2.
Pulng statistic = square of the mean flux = 603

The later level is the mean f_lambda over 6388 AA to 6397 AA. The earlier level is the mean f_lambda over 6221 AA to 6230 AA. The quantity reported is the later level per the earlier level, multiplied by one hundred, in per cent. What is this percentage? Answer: 94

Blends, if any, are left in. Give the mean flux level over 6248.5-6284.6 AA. 24.9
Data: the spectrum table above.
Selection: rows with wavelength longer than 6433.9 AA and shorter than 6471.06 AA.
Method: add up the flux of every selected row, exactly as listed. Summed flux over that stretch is 602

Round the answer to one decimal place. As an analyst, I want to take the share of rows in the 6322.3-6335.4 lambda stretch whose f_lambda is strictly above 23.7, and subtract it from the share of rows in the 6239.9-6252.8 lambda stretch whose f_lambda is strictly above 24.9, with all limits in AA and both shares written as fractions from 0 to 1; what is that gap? 0.1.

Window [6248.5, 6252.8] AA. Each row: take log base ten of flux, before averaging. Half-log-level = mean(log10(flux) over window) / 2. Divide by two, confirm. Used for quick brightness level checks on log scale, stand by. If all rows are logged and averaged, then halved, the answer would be 0.706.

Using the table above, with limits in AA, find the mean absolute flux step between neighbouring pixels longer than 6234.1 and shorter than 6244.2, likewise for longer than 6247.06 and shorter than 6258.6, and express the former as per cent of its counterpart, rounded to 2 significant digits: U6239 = 76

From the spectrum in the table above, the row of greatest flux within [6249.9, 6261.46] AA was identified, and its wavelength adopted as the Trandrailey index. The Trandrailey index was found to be 6254.97 AA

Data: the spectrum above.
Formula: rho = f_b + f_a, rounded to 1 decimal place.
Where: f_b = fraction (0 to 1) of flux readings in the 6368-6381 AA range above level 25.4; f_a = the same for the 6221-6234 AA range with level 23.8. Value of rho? 1.3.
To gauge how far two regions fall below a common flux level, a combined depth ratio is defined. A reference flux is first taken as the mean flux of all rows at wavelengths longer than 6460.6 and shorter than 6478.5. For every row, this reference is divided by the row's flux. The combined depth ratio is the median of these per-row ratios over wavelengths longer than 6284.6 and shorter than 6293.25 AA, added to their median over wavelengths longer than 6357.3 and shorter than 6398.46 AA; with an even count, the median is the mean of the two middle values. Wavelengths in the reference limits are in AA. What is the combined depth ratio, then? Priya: 1.85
